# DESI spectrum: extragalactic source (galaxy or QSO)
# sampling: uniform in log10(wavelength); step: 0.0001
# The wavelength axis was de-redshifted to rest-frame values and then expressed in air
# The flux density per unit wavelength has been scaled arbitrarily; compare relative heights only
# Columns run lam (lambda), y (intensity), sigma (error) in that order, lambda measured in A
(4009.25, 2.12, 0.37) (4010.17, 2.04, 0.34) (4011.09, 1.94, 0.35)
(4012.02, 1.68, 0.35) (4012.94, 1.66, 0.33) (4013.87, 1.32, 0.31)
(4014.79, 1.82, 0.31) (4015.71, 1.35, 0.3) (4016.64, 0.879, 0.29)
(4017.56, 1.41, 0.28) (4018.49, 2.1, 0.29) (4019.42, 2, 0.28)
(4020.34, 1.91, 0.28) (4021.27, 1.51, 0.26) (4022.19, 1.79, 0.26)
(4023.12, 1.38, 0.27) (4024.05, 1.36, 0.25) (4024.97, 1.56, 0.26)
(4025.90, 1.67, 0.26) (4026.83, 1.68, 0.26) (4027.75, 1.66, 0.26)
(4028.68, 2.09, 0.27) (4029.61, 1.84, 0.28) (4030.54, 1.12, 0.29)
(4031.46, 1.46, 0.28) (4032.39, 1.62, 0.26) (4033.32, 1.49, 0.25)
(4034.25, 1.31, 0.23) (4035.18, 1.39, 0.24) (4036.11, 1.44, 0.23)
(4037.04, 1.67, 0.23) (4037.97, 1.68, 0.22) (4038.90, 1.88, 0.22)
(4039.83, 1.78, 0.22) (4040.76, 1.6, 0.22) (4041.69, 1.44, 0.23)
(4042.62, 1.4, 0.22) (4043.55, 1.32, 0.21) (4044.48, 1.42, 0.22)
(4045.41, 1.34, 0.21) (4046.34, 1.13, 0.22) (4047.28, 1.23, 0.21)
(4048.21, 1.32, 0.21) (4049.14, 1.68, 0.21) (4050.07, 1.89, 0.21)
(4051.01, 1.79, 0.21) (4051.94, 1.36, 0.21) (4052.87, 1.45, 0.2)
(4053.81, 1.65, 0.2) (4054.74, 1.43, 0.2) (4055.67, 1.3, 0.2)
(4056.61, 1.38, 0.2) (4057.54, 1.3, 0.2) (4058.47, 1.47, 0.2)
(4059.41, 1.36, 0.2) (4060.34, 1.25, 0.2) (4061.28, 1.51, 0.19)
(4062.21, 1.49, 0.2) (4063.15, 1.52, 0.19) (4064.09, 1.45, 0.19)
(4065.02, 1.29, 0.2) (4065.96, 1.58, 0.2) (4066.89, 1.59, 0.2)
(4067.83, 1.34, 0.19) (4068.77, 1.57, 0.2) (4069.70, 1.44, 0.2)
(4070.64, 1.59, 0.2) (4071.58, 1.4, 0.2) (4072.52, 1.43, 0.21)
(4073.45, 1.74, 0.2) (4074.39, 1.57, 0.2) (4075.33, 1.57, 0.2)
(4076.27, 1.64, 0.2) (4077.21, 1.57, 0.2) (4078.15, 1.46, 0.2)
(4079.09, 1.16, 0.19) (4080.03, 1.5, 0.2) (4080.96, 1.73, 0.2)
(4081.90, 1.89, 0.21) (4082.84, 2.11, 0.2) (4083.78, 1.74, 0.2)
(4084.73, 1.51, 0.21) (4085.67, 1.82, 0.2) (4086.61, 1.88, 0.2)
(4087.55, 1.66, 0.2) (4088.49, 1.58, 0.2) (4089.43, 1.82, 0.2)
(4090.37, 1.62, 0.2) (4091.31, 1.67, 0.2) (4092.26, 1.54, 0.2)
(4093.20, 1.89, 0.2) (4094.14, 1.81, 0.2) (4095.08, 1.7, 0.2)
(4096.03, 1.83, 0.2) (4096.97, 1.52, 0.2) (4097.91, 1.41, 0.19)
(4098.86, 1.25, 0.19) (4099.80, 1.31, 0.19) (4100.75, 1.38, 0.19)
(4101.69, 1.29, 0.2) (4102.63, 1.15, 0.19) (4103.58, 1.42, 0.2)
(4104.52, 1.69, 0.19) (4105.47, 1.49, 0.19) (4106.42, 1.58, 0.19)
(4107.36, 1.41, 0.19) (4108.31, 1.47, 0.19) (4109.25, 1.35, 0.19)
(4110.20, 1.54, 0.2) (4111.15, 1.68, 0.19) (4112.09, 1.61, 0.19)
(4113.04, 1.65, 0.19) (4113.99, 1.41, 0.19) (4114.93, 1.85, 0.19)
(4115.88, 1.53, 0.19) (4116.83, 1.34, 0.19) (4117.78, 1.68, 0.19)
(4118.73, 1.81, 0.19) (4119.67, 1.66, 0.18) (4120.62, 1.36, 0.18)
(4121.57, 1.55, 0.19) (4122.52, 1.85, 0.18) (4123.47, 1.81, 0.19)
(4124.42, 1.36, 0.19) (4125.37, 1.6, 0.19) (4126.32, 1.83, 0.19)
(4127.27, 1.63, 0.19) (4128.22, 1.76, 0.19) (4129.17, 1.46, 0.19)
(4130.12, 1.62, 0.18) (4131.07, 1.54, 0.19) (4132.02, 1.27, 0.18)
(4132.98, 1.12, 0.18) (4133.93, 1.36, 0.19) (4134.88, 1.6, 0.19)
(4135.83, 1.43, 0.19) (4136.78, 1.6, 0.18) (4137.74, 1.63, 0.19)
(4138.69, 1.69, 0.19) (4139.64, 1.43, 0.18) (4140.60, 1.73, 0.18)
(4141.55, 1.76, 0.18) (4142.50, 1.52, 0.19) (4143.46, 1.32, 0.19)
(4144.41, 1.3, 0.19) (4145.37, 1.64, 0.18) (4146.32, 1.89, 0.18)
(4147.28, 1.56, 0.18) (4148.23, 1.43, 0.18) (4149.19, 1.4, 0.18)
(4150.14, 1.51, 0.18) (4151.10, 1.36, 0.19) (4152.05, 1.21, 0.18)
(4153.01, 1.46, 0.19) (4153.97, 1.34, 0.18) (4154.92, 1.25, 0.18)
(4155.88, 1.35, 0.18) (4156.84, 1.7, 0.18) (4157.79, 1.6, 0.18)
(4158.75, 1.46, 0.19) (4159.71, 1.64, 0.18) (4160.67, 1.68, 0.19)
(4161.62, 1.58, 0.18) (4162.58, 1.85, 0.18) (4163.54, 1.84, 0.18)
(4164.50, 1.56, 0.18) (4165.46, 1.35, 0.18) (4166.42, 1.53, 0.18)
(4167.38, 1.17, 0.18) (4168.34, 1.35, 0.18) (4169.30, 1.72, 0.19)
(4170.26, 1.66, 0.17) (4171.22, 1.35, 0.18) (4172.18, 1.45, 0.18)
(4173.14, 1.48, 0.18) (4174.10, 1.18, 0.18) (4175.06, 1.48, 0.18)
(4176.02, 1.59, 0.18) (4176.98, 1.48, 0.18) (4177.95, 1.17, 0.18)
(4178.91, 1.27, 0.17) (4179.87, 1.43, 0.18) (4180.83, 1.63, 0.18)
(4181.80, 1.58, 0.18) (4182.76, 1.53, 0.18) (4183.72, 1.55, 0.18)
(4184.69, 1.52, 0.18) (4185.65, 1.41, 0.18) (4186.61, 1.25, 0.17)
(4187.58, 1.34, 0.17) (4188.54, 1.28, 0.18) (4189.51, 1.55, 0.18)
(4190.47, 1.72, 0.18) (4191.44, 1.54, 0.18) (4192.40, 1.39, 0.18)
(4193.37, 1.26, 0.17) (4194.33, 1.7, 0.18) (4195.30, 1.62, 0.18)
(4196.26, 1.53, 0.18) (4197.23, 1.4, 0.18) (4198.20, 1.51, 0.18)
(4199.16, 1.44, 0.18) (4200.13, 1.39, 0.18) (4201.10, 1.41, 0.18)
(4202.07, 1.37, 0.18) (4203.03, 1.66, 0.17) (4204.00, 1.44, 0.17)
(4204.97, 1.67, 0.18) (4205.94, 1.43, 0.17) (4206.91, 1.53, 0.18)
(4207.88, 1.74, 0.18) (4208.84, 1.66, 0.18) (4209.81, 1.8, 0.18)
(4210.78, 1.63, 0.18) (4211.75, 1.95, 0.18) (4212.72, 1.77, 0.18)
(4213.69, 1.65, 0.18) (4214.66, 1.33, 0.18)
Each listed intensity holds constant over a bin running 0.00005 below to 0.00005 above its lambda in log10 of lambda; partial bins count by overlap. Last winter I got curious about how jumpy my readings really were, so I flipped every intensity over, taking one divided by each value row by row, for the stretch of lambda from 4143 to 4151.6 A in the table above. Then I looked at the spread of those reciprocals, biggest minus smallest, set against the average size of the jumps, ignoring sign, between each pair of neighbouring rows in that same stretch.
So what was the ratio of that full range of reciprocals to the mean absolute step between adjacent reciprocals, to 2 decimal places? 3.42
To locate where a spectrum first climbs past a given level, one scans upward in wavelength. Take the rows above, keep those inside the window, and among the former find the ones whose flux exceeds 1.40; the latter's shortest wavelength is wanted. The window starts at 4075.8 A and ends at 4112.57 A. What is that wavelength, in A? 4076.27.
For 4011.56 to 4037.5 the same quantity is 4012.02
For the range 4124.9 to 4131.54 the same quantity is 4125.37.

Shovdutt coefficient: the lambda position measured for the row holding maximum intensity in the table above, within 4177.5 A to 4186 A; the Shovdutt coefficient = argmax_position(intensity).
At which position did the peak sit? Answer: 4180.83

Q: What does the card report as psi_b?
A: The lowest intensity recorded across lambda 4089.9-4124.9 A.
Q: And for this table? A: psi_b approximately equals 1.15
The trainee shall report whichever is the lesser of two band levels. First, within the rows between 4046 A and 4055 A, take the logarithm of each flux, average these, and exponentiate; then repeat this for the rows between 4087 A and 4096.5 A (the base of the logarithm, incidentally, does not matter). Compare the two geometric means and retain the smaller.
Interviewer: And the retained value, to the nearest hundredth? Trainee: 1.47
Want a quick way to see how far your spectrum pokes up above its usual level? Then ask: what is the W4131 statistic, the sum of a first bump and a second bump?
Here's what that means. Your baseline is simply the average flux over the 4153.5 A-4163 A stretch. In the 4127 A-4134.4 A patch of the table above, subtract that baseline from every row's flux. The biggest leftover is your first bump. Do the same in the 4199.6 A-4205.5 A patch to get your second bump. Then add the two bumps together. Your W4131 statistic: 0.34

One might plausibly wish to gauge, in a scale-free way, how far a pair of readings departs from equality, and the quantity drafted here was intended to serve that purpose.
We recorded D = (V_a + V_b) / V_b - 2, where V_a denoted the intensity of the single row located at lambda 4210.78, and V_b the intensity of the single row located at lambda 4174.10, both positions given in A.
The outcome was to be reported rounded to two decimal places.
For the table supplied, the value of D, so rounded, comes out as 0.38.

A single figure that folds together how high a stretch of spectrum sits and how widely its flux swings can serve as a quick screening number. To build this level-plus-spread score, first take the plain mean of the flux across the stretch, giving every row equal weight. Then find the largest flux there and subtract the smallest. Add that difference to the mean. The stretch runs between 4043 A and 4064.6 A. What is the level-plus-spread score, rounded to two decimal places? 2.20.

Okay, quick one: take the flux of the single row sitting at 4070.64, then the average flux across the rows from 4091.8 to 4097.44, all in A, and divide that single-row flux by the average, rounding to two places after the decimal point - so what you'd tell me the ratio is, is 0.93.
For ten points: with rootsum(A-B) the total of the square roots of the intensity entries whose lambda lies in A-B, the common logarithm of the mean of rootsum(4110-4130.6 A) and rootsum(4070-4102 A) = 1.55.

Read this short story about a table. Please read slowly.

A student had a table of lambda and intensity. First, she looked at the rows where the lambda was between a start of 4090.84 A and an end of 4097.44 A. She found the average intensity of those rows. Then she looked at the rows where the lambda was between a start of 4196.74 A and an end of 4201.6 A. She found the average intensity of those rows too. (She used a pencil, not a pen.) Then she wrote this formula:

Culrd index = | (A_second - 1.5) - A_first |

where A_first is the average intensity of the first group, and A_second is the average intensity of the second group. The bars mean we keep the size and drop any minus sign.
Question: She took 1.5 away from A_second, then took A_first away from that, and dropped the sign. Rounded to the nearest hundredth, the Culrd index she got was 1.78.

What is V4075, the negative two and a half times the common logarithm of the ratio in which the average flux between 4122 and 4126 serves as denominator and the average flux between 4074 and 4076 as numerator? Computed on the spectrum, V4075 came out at 0.06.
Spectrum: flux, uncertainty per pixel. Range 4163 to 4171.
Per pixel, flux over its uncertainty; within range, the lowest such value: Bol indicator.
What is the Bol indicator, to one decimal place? 6.5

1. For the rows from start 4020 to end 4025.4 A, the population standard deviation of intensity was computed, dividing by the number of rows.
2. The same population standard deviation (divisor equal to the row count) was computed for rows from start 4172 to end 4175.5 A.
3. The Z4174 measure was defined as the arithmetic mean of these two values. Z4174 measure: 0.164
